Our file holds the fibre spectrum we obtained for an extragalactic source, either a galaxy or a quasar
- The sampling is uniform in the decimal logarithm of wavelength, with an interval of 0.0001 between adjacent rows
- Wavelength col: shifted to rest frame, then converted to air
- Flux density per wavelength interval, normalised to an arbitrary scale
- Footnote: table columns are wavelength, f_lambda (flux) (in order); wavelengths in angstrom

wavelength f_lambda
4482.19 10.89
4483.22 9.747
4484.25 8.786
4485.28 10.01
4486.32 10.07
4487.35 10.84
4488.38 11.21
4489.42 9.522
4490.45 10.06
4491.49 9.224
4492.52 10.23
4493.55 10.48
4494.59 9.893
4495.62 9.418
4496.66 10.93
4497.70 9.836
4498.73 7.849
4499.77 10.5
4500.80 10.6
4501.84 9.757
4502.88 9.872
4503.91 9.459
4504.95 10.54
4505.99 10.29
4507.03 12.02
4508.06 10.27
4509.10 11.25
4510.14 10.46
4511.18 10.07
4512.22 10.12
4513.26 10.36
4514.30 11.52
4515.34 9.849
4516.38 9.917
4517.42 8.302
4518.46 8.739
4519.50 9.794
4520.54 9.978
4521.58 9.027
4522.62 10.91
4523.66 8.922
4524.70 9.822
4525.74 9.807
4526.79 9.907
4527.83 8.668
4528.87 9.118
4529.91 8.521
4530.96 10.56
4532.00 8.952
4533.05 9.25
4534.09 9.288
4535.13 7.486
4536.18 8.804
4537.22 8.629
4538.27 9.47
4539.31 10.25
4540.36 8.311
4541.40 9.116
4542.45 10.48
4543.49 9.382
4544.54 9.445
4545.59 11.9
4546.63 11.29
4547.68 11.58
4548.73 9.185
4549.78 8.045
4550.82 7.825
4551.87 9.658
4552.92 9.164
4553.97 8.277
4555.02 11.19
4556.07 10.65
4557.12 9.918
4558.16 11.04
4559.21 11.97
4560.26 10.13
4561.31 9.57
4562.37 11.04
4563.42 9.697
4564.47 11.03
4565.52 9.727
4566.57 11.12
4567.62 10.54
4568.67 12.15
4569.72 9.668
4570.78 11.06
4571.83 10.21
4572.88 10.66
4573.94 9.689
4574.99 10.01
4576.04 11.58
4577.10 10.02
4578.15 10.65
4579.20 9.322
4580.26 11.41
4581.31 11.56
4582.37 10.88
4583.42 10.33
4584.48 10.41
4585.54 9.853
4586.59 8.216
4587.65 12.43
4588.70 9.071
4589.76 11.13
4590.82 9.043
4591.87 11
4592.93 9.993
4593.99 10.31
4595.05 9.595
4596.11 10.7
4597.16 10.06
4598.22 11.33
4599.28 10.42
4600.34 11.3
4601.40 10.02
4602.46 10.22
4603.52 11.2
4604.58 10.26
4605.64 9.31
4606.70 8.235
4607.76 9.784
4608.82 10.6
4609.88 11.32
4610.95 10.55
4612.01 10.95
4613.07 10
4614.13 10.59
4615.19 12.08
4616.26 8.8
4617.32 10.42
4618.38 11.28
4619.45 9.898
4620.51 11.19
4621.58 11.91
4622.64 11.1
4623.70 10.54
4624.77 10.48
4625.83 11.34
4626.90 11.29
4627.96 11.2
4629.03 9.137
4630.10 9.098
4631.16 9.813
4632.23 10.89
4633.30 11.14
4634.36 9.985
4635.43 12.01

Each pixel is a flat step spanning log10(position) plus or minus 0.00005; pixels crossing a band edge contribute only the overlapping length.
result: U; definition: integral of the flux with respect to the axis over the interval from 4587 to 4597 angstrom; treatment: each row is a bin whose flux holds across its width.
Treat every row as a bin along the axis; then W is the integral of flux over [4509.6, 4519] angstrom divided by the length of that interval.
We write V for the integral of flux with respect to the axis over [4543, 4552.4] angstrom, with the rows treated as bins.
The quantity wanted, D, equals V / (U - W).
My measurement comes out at 0.99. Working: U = 103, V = 92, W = 9.9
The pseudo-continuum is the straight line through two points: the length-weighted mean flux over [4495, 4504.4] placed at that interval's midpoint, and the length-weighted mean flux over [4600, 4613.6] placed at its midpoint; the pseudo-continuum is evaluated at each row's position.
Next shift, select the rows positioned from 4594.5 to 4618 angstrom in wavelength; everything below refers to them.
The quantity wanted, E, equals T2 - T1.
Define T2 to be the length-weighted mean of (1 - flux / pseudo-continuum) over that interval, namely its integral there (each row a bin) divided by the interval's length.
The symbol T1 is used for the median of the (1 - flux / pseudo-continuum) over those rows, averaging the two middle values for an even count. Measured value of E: 0.0052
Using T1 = -0.01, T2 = -0.008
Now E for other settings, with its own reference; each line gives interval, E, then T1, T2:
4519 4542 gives -0.0122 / 0.08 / 0.064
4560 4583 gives 0.0052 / -0.05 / -0.041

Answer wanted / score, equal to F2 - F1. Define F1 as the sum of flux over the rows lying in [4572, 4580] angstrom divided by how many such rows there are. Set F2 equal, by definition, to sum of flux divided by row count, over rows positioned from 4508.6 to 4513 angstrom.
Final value 0.20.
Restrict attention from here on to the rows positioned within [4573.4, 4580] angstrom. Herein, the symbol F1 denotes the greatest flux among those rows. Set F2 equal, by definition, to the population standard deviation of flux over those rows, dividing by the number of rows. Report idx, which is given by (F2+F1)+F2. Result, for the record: 13.0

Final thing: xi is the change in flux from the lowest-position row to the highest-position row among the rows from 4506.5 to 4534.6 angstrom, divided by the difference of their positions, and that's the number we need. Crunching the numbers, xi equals -0.10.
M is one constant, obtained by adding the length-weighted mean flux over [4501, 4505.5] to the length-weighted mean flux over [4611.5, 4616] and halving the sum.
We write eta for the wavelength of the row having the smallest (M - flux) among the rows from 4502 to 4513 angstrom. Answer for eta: 4507.03 angstrom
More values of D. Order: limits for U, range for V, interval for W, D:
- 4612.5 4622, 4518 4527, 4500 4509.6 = 0.96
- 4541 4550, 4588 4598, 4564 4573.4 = 1.27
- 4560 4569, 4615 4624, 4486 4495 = 1.14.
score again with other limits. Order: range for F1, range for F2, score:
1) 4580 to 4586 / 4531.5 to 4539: -1.90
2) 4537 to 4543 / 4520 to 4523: 0.60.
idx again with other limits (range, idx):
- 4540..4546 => 14.2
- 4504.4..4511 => 13.3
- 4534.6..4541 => 12.0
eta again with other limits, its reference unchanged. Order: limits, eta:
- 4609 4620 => 4615.19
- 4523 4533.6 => 4530.96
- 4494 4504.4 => 4496.66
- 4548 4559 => 4555.02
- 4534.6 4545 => 4542.45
